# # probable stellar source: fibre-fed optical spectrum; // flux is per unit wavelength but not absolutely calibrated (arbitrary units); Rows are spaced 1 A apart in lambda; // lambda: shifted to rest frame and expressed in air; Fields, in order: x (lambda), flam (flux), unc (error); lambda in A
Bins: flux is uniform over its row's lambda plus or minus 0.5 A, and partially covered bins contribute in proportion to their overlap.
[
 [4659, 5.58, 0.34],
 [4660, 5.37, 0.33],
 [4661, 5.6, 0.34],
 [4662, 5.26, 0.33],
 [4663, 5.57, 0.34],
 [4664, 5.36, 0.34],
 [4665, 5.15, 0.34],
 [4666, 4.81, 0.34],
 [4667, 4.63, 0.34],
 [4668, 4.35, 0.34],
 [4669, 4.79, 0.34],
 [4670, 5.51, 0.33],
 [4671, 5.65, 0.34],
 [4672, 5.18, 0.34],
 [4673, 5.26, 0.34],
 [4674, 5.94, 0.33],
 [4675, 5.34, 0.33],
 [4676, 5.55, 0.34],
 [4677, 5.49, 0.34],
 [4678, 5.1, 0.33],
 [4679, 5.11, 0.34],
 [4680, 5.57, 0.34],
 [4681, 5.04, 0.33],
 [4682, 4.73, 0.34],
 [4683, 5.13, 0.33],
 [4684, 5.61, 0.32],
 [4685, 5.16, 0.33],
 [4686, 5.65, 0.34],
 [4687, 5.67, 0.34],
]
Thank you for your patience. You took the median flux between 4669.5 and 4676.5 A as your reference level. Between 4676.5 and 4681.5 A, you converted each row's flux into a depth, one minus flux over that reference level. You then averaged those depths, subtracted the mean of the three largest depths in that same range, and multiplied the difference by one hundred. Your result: -3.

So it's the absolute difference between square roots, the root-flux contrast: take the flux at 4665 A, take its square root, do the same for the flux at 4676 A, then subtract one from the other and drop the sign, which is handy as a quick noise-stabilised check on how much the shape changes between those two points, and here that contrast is 0.09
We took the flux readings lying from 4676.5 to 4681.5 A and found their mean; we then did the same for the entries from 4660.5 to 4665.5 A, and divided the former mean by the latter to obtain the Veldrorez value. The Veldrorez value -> 0.98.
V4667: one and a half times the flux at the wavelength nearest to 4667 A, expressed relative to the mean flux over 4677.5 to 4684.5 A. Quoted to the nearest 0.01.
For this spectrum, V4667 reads 1.34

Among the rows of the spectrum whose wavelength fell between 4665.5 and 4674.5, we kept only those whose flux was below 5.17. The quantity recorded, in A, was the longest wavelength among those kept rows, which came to 4669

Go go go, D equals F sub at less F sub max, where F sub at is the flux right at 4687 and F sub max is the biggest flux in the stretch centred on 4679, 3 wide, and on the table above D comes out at 0.1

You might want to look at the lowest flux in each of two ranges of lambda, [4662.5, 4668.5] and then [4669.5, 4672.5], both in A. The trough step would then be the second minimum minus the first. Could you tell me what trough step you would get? 0.83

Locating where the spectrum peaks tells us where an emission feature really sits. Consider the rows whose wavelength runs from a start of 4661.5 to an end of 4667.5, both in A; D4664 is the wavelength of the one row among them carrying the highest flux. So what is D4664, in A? 4663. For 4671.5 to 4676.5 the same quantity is 4674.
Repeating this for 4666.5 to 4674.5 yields 4674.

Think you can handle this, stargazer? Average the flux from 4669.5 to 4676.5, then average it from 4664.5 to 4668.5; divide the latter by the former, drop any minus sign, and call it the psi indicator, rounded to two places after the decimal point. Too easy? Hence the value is 0.86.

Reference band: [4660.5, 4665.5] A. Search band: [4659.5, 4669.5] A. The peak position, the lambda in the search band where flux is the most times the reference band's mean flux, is 4661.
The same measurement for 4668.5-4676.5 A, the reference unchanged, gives 4674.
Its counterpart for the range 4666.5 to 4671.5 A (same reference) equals 4671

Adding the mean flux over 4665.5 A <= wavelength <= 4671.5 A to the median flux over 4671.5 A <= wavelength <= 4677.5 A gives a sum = 10.4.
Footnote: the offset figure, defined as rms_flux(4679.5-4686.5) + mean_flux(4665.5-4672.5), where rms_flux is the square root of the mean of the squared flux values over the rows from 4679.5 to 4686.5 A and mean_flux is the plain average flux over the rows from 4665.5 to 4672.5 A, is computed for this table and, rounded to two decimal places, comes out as 10.27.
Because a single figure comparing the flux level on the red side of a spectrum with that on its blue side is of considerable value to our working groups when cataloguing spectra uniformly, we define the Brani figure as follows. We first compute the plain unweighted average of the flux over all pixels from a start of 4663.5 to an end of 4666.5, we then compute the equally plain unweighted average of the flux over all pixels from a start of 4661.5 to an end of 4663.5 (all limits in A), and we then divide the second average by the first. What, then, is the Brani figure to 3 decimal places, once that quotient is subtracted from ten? 8.940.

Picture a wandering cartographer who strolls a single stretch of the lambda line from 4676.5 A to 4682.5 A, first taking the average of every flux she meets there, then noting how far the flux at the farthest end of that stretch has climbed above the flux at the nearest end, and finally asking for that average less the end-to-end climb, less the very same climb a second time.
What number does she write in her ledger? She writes 6.7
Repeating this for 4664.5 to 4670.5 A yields 4.2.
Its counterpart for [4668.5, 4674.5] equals 3.1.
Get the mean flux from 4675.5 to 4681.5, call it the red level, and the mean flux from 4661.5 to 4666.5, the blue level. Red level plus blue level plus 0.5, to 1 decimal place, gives 11.0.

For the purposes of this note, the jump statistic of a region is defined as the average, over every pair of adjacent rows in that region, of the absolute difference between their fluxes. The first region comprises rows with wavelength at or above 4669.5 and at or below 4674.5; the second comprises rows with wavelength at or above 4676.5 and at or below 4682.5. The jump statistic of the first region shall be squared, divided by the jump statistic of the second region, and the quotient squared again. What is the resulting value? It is 0.12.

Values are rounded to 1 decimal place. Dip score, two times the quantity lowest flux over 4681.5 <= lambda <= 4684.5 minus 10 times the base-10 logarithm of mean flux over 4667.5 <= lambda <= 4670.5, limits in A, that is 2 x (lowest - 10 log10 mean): -4.3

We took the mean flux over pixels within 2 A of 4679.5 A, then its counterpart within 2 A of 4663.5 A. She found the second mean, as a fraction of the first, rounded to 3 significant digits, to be 1.02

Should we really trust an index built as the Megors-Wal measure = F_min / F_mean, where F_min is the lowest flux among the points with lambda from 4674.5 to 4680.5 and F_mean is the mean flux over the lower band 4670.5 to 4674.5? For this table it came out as 0.926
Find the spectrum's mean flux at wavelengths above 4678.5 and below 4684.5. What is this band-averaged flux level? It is 5.2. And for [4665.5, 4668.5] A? 4.6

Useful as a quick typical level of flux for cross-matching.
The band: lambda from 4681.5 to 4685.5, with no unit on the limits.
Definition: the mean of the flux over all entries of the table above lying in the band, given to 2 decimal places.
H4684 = 5.16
